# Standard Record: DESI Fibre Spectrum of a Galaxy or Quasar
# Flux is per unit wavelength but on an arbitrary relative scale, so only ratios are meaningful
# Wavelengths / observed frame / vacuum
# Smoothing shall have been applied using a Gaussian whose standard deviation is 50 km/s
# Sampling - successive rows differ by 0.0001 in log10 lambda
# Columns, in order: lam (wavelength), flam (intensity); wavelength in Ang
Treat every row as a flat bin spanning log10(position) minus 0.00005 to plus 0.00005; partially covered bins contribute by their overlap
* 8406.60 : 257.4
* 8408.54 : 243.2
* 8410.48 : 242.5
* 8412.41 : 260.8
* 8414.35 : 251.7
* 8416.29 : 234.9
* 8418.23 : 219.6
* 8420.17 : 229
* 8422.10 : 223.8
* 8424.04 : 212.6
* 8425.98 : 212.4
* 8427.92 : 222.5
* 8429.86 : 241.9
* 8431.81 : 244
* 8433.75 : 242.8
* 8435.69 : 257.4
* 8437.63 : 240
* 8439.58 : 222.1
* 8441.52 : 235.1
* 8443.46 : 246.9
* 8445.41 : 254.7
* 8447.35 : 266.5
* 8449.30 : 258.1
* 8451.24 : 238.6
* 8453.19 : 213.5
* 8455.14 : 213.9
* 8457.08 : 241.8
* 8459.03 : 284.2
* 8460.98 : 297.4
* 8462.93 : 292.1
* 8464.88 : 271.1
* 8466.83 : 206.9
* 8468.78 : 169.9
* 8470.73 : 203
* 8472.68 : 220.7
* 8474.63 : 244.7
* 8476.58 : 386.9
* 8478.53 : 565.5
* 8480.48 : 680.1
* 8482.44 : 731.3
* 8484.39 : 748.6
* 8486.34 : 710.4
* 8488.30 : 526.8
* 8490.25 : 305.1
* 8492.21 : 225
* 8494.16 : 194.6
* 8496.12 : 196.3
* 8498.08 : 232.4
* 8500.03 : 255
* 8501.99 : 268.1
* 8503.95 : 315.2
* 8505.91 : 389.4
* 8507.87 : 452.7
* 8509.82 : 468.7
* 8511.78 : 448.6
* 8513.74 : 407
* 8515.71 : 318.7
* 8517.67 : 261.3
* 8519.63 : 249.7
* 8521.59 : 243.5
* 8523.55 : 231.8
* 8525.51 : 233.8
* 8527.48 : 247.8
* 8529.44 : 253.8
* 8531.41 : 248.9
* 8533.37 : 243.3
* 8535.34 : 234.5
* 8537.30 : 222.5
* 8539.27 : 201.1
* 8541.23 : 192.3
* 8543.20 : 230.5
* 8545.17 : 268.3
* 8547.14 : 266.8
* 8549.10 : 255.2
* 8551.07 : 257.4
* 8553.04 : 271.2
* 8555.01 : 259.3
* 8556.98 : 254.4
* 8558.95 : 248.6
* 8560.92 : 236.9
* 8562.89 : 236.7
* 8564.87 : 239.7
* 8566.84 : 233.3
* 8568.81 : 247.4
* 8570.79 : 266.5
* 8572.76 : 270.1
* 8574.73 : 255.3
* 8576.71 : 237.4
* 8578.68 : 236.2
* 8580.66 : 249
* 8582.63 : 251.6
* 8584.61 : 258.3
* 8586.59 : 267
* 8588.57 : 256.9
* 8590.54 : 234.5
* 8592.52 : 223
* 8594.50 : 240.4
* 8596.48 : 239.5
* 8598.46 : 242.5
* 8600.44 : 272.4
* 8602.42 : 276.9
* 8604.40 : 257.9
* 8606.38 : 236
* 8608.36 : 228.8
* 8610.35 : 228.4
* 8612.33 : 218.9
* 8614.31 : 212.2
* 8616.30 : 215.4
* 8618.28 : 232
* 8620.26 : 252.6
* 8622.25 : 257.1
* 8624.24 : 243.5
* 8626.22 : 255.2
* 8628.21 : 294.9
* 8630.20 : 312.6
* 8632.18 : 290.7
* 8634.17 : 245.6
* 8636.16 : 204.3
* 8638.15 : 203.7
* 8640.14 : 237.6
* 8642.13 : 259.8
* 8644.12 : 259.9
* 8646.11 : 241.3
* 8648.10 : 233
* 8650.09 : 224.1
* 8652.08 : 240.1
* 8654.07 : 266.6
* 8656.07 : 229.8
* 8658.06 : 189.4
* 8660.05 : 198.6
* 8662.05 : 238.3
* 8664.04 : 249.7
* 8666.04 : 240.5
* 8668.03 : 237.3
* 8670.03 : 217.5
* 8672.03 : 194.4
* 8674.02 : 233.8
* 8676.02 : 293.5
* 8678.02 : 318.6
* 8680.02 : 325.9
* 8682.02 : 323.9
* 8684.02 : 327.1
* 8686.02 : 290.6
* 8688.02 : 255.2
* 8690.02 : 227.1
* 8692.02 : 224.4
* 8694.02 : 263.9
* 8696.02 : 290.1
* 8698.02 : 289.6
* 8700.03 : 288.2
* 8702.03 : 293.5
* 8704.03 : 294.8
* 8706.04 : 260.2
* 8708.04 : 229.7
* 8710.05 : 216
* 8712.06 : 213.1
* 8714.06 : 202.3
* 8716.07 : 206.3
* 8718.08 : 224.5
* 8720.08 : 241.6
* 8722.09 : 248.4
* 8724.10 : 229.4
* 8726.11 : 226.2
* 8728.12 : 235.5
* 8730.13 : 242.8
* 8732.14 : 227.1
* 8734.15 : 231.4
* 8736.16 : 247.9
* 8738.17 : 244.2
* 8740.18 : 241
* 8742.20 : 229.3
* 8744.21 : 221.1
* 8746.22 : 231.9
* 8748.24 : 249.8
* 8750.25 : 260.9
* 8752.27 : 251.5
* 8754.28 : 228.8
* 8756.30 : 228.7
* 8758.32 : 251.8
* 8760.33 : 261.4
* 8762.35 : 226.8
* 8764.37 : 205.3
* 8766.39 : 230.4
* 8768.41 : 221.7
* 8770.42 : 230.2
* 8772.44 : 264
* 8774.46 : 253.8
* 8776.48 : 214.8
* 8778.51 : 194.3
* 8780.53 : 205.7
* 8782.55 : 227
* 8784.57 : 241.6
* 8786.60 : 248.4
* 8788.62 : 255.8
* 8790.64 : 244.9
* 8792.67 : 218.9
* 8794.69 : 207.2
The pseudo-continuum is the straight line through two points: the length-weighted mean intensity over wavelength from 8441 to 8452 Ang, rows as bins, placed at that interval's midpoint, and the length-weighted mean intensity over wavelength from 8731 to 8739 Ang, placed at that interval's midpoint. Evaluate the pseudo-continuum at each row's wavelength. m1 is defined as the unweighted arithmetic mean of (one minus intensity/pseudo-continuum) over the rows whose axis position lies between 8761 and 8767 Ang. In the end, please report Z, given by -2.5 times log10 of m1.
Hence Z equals 3.0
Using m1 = 0.07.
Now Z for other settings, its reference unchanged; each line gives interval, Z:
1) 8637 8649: 4.9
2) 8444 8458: 3.5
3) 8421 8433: 2.5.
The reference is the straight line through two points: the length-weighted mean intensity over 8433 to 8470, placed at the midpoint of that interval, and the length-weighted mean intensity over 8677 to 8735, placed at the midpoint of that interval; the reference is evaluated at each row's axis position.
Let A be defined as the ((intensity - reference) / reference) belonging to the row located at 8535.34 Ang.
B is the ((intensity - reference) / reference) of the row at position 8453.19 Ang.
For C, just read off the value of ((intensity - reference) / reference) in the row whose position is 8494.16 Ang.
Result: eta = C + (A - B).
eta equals -0.1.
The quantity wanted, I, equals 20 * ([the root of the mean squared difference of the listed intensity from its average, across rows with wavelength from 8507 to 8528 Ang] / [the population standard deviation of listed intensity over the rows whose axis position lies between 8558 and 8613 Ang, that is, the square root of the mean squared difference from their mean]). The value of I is 125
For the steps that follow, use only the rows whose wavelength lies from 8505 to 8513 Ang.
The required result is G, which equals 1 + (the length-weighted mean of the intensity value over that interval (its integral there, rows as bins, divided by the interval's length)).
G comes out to 441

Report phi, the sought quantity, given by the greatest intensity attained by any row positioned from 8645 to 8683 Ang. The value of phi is 325.9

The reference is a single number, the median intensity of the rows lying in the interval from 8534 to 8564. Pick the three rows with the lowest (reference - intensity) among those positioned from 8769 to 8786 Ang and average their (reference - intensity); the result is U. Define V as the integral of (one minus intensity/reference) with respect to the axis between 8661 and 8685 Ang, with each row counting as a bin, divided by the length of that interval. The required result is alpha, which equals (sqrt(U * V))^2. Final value 0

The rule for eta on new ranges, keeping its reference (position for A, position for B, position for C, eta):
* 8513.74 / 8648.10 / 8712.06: 0.6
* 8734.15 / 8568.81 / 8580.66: -0.1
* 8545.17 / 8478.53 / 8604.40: -1.2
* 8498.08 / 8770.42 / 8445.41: 0.1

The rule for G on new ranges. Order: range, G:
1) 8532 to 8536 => 241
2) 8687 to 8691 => 243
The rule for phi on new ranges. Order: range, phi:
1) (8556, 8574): 270.1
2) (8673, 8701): 327.1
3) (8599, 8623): 276.9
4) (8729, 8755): 260.9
